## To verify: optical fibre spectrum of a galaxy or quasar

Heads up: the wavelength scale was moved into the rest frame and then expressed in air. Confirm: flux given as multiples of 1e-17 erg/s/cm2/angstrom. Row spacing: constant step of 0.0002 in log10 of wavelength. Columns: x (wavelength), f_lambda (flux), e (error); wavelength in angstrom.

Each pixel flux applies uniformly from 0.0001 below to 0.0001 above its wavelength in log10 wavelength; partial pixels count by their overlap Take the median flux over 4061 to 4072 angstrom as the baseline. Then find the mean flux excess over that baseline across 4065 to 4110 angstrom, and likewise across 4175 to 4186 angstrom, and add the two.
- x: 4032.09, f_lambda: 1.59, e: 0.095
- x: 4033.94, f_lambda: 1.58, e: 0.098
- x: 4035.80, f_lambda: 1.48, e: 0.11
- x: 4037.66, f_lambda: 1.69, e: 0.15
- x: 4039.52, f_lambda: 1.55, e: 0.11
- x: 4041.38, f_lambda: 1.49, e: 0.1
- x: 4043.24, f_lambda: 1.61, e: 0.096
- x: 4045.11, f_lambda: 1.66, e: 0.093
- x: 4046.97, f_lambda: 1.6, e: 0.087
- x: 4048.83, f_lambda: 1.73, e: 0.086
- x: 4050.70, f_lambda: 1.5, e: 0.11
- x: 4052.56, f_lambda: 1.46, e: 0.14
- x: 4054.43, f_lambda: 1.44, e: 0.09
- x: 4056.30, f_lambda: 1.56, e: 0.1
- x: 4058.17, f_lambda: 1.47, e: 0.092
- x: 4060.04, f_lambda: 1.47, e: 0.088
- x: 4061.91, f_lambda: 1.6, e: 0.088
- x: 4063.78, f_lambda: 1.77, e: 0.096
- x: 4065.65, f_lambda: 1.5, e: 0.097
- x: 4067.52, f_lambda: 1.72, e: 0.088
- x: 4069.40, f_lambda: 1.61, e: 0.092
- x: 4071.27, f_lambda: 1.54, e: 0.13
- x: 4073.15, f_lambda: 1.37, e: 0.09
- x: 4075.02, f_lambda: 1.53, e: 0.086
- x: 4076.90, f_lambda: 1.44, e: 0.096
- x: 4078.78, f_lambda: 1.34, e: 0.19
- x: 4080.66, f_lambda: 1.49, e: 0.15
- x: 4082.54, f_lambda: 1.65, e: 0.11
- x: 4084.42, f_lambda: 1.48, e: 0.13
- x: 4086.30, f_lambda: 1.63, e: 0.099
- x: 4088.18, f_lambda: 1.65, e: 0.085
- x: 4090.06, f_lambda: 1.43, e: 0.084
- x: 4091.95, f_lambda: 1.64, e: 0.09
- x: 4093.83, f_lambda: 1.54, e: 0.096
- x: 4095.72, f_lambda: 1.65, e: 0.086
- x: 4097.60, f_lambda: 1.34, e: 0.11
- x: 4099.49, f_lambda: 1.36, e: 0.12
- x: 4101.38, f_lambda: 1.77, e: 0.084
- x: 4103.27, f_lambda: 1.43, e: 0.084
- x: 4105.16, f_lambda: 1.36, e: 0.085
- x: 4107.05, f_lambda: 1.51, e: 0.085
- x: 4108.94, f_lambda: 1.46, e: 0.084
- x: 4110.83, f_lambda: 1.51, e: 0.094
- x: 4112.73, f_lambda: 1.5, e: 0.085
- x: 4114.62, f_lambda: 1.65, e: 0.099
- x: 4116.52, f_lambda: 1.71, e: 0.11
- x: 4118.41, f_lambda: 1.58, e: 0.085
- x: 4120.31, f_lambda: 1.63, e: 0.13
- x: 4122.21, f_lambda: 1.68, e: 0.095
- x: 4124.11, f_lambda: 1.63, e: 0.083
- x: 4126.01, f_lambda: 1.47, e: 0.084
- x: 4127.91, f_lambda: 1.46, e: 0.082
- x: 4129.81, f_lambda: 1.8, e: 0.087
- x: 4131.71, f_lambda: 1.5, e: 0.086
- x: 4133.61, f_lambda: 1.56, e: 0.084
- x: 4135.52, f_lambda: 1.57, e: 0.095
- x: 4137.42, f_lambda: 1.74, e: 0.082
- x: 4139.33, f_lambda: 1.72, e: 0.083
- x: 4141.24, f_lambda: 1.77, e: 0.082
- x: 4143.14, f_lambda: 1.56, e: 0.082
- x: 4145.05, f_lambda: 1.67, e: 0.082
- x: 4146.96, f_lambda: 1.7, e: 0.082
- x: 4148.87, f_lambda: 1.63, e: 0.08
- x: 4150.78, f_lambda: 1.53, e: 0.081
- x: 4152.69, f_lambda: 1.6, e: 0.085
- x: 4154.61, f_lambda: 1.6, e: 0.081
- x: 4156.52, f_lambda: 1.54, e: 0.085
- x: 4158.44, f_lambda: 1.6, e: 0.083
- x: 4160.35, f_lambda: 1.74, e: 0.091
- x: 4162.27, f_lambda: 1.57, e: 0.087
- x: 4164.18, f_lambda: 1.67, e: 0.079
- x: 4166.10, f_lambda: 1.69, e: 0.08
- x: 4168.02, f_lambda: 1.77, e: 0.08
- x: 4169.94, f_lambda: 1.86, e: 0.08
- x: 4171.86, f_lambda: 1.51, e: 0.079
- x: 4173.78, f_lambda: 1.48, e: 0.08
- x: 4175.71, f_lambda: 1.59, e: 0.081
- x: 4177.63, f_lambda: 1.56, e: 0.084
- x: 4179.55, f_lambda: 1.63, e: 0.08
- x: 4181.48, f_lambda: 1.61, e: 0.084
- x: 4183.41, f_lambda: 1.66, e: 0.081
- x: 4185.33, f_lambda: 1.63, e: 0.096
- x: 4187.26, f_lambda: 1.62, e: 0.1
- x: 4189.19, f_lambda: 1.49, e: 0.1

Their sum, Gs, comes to -0.078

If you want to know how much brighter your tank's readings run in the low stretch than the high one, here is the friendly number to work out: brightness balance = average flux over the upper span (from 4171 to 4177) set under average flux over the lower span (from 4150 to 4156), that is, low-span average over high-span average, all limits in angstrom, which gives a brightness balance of 1.03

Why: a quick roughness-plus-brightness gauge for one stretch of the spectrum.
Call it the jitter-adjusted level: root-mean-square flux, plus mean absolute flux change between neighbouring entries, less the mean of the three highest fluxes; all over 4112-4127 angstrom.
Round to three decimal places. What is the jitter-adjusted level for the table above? 0.021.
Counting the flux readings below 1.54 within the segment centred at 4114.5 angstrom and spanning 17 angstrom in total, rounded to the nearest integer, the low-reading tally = 4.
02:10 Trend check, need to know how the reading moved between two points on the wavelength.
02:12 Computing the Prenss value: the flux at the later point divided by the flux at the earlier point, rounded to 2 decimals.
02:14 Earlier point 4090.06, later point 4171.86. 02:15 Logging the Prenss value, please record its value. 1.06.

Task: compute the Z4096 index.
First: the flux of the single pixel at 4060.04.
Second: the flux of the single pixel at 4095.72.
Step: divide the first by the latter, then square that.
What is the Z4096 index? 0.79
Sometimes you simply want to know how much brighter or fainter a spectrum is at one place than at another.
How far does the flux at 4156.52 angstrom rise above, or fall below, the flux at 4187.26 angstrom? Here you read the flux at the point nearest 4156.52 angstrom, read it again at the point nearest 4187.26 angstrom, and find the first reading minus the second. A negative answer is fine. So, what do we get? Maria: -0.08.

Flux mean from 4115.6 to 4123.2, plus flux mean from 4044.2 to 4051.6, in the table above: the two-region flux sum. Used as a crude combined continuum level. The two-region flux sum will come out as 3.27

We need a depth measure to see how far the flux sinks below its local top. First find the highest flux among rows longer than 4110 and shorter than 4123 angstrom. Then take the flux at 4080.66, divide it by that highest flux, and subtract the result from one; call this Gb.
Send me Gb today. 0.129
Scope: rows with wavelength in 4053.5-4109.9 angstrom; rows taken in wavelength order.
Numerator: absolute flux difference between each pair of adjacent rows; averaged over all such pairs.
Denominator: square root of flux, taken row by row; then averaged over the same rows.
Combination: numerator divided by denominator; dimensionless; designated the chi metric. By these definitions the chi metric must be 0.121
